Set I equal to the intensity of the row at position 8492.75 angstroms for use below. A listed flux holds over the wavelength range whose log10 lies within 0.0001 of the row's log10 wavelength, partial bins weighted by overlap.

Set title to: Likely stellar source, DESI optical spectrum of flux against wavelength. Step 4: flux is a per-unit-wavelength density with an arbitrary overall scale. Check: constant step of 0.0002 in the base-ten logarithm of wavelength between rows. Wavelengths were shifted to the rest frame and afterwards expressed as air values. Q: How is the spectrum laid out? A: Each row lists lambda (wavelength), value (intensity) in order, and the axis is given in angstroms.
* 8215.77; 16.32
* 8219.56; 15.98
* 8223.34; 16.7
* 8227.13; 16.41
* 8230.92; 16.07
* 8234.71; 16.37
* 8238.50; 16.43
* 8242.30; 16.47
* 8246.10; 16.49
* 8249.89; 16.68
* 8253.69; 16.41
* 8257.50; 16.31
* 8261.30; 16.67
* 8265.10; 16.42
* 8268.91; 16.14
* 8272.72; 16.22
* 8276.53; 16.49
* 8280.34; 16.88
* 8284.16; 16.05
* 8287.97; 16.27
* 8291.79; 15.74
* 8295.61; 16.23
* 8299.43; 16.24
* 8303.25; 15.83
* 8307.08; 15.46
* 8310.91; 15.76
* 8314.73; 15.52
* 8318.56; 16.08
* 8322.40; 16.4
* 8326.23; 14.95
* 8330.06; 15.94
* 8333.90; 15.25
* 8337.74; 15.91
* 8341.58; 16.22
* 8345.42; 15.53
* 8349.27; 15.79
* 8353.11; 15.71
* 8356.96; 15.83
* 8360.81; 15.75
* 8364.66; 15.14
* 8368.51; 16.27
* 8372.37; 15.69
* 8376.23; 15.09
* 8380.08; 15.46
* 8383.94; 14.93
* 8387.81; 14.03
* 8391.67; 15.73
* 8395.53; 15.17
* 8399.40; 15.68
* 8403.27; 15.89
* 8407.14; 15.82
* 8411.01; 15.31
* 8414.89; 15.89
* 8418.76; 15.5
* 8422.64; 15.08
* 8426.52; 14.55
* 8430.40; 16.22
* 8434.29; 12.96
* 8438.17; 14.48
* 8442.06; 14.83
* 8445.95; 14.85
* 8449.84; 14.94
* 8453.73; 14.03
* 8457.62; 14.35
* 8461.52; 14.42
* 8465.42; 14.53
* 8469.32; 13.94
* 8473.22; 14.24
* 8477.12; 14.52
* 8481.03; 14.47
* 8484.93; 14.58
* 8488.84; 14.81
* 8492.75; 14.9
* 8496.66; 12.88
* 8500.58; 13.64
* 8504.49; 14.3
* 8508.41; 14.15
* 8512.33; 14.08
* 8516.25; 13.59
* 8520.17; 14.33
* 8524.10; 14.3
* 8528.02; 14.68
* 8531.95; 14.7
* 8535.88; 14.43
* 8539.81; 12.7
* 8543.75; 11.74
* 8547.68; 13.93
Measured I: 14.9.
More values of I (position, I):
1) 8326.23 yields 14.95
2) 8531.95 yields 14.7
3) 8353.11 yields 15.71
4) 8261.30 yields 16.67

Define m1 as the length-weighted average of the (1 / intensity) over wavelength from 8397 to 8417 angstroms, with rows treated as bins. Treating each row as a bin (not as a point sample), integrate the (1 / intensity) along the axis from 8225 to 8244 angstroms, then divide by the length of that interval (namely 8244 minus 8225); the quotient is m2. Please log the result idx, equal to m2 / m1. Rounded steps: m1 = 0.064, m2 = 0.0611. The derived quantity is 0.96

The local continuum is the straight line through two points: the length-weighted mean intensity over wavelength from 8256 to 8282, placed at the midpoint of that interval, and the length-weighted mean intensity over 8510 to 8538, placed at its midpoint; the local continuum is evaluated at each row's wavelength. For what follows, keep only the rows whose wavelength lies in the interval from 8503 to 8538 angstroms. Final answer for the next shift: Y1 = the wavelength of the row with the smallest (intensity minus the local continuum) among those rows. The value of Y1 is 8516.25 angstroms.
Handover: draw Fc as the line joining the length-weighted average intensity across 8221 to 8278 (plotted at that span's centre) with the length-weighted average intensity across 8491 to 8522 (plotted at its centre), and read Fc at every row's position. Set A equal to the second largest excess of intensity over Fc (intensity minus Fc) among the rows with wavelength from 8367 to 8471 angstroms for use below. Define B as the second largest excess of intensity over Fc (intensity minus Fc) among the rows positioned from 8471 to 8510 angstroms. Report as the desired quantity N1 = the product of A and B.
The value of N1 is 0.7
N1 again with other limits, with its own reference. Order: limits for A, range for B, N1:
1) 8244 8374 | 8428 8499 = 0.6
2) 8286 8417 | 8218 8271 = 0.3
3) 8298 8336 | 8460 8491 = 0.1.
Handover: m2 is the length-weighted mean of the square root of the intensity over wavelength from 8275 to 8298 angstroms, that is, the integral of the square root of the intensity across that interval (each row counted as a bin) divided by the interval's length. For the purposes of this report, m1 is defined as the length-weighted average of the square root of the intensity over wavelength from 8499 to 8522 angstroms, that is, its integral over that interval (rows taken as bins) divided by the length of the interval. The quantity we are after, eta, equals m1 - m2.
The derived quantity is -0.29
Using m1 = 3.74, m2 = 4.03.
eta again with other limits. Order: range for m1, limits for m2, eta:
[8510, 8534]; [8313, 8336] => -0.18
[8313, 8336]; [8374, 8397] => 0.08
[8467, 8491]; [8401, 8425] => -0.15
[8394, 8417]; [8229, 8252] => -0.10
